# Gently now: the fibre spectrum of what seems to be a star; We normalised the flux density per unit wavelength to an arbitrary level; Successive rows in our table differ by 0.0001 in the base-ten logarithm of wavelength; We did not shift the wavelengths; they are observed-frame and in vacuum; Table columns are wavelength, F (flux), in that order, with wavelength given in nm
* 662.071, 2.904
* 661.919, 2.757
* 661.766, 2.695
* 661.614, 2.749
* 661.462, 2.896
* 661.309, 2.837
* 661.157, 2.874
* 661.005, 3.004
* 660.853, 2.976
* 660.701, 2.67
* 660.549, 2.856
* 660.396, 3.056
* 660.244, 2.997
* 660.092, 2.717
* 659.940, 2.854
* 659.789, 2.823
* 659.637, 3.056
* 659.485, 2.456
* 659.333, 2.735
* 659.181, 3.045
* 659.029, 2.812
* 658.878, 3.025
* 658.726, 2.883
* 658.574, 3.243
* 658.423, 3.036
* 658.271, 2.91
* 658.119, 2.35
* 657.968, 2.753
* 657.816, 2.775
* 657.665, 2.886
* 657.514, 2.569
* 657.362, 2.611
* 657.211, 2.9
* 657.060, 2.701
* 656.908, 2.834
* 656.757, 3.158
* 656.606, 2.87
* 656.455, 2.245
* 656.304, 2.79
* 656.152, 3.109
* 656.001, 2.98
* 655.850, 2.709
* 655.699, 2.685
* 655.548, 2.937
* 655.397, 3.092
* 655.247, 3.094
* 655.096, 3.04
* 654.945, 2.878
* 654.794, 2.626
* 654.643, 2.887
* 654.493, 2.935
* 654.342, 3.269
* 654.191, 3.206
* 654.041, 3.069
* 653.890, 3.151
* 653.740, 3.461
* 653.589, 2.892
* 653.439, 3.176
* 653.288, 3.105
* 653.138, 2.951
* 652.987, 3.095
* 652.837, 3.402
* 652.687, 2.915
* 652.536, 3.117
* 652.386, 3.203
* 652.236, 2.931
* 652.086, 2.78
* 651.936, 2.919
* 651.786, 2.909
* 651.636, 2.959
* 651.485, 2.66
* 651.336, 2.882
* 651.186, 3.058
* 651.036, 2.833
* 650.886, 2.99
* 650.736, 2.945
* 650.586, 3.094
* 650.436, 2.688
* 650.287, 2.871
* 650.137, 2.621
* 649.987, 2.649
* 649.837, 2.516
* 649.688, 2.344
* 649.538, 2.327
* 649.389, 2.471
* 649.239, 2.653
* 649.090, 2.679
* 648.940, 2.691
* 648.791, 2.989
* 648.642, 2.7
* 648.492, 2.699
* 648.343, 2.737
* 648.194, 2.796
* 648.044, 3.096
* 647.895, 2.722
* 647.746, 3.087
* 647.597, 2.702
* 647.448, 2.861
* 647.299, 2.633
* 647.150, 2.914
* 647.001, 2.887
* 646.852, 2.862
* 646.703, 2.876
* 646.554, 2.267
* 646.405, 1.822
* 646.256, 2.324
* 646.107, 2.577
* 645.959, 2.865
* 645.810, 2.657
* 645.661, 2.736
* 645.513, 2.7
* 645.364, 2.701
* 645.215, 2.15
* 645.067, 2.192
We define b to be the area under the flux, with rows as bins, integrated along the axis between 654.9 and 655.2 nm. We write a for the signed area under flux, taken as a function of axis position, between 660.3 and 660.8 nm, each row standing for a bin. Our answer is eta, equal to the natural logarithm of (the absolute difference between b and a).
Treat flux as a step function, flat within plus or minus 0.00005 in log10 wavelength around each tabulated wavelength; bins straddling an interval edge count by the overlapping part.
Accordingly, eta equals -0.6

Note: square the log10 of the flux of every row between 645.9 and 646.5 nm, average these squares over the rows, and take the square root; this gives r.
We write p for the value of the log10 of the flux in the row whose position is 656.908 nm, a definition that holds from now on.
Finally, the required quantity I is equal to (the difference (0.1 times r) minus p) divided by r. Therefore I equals -1.09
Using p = 0.452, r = 0.381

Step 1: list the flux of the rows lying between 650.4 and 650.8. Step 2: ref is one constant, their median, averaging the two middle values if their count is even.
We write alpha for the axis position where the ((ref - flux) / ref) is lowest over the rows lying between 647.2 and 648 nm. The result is 647.746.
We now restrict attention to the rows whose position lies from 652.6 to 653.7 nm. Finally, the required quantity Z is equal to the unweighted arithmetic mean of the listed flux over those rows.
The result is 3.08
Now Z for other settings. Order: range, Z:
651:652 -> 2.89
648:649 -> 2.82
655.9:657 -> 2.86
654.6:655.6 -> 2.94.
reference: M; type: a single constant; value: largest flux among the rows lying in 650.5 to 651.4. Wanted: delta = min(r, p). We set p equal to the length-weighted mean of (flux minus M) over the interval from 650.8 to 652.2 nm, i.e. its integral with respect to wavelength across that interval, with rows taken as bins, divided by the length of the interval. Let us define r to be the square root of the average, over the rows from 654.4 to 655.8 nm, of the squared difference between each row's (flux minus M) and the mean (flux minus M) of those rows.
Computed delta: -0.20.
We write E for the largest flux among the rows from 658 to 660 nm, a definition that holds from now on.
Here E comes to 3.243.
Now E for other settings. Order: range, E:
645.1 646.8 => 2.876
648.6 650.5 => 2.989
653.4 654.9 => 3.461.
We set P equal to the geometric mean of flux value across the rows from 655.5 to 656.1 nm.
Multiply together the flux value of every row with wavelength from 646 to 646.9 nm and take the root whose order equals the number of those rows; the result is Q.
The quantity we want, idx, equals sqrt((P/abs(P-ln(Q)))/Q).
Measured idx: 0.775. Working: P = 2.82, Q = 2.43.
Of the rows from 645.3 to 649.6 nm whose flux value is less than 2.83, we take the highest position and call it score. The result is 649.538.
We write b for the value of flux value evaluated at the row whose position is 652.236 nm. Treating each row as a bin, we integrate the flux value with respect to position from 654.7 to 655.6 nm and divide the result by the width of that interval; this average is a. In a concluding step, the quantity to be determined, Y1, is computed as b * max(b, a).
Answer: 8.6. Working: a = 2.94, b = 2.931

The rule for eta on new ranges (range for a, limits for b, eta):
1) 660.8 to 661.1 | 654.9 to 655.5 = -0.1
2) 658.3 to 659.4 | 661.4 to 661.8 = 0.8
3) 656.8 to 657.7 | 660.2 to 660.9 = -0.8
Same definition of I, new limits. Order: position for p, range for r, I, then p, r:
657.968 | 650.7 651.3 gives -0.83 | 0.440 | 0.471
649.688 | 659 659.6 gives -0.74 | 0.370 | 0.441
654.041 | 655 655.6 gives -0.91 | 0.487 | 0.483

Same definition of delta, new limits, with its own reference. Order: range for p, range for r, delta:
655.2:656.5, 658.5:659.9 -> -0.24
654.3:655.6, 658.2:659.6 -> -0.13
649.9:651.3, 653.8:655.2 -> -0.24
